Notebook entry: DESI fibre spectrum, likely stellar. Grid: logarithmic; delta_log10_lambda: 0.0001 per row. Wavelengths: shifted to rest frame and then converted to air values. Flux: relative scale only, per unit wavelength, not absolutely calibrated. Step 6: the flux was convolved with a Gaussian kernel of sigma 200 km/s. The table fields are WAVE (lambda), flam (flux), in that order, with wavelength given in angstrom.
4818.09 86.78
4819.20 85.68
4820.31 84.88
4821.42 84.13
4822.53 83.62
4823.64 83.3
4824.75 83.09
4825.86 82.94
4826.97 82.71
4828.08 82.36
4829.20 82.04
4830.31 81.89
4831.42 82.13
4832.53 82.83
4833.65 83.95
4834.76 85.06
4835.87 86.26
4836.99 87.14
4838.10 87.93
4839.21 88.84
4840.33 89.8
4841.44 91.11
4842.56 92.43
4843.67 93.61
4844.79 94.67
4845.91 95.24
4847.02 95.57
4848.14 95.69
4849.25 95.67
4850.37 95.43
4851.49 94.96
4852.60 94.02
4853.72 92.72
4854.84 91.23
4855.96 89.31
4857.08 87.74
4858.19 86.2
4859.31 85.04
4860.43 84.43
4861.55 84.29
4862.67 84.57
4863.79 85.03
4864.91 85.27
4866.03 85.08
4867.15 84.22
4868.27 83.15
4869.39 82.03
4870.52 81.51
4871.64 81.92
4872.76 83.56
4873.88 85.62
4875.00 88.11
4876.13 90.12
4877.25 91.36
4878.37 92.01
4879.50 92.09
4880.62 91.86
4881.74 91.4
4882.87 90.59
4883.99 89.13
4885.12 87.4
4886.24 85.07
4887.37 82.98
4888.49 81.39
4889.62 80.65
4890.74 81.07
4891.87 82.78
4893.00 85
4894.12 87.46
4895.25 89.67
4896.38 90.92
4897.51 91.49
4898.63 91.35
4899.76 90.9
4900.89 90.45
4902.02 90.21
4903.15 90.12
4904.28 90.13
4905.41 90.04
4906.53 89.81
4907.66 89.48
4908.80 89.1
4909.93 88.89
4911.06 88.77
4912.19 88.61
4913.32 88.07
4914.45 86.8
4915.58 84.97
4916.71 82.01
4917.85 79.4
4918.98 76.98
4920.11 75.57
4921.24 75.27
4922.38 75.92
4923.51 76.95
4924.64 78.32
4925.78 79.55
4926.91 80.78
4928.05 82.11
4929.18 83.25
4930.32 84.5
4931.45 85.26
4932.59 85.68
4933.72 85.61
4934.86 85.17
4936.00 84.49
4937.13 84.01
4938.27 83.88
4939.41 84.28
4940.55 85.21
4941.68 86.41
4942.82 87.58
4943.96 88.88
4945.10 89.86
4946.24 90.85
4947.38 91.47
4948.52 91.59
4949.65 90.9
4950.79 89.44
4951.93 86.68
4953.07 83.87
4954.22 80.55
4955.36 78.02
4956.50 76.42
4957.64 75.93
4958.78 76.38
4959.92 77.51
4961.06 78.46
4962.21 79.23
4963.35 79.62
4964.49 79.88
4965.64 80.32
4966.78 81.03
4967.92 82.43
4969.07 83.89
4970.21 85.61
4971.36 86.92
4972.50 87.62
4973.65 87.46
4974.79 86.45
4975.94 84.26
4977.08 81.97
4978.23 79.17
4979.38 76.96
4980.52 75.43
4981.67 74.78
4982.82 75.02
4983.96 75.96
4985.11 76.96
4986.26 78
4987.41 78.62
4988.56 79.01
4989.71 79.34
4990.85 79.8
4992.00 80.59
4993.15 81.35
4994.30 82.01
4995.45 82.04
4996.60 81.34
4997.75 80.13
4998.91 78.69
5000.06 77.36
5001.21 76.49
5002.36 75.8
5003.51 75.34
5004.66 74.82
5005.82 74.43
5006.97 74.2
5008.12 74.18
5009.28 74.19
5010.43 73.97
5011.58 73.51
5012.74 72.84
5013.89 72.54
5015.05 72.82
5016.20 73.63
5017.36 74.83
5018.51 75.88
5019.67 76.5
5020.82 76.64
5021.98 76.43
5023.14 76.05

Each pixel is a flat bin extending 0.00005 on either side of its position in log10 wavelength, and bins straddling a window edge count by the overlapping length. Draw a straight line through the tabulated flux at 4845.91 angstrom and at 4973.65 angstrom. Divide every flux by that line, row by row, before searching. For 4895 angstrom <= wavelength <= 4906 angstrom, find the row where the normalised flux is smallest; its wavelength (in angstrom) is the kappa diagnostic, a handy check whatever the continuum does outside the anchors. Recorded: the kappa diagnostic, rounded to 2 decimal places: 4895.25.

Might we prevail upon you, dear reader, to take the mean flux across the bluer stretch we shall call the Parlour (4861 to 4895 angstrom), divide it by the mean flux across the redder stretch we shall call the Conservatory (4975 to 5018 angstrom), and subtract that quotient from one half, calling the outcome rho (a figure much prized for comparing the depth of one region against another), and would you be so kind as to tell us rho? -0.61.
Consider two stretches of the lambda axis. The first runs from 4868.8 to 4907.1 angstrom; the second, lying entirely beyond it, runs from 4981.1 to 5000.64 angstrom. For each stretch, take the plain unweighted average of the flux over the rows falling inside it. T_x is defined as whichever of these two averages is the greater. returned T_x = 87.7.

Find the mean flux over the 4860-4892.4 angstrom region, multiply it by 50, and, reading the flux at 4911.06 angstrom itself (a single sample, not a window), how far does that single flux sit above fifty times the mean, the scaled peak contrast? -4202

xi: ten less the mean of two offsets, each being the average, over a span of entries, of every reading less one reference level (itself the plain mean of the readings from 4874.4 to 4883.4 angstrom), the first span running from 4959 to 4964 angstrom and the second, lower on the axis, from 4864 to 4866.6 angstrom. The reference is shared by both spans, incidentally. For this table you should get 19.0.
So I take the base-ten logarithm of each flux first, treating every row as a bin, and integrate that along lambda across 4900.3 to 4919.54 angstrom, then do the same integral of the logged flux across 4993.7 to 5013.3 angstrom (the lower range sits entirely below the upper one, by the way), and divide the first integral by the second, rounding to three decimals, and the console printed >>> 1.011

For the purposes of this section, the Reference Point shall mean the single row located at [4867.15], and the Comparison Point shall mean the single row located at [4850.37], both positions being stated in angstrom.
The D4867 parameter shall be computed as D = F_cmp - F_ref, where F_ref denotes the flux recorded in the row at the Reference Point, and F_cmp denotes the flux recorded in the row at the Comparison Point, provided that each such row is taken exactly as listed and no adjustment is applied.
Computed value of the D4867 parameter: 11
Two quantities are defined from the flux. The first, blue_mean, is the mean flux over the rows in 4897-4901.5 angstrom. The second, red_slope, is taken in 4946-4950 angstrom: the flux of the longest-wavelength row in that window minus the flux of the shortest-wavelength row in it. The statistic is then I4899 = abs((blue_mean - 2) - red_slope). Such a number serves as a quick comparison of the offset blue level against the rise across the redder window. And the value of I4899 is 89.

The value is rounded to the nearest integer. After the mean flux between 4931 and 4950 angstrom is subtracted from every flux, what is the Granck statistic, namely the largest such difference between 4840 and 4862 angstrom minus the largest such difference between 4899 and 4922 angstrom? 5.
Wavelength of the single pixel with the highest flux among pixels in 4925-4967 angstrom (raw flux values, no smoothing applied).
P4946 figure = 4948.52 angstrom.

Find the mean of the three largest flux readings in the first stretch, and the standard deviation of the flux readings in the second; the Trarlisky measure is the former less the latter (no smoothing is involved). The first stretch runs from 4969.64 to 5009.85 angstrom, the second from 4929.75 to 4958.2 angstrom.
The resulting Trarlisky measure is 83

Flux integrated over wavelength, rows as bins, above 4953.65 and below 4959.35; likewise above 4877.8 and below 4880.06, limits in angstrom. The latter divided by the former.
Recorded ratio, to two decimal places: 0.47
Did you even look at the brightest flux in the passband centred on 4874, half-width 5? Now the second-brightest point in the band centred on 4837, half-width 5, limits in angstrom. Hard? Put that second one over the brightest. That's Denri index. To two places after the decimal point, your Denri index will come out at 0.98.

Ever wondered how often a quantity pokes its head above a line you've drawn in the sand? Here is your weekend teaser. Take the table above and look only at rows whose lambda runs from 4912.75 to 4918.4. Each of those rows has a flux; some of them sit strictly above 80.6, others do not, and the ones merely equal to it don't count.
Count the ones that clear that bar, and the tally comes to 4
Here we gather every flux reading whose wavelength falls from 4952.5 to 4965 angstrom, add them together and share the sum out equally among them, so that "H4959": 78.7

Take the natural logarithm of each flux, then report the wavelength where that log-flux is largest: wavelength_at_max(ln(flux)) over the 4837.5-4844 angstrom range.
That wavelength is 4843.67 angstrom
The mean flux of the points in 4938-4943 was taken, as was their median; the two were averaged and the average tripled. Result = 256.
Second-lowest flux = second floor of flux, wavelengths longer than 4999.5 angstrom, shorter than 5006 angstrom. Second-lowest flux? 74.82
